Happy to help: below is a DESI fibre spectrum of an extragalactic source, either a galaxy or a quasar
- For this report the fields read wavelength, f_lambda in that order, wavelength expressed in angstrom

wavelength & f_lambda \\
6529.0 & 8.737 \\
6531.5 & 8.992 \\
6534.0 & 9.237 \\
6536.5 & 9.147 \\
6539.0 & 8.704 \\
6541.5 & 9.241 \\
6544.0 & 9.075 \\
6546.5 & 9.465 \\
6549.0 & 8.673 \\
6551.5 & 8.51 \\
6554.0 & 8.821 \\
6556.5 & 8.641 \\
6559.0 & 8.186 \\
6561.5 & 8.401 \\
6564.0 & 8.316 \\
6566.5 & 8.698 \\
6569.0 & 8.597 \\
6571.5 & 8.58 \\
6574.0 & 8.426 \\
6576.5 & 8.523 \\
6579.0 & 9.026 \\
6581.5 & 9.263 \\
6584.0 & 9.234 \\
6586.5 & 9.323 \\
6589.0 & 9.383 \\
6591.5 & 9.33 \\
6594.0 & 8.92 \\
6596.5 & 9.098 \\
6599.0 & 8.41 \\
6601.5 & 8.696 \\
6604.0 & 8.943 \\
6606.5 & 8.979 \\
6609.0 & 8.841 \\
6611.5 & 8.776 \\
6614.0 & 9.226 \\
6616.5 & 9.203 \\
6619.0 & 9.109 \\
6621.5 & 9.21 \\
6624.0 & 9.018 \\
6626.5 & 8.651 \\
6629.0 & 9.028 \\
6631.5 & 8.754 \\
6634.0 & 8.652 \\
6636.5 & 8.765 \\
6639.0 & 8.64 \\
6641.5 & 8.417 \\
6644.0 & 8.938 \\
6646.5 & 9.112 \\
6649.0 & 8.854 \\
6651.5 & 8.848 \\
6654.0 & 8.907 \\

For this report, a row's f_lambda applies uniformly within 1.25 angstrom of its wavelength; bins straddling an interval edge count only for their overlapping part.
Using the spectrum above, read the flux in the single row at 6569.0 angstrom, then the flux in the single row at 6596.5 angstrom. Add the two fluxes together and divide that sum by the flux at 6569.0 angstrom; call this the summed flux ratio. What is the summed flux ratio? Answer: 2.06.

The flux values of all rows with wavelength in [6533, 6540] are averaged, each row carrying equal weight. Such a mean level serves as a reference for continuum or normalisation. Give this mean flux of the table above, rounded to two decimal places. 9.03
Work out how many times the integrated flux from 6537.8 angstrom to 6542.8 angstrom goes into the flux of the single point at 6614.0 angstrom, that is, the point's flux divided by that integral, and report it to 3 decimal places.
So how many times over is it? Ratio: 0.206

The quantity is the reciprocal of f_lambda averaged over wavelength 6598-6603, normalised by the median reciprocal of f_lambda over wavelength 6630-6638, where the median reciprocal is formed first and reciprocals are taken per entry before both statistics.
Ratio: 1.02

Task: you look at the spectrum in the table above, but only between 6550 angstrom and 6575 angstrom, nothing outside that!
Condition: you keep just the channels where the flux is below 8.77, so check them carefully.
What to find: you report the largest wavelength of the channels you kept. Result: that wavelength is 6574.0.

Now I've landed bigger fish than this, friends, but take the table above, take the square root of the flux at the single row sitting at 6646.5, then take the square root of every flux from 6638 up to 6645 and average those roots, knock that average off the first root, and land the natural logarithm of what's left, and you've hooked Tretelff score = -2.6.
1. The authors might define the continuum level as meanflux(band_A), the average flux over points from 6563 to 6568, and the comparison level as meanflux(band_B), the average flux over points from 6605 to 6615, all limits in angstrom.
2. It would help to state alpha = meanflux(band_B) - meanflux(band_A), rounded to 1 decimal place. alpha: 0.4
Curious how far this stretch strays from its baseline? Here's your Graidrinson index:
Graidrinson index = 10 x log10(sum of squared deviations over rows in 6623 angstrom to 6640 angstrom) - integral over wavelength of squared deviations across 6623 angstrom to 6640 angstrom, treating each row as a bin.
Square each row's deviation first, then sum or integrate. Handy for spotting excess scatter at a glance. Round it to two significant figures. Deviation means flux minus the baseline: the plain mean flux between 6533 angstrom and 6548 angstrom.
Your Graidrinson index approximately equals -2.4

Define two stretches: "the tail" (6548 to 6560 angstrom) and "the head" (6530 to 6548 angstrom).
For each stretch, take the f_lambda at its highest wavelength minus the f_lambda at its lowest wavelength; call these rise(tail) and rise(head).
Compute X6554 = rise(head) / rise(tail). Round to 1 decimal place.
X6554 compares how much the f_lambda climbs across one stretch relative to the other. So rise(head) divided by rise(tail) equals -1.0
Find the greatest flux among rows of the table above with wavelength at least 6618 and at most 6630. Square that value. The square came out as 85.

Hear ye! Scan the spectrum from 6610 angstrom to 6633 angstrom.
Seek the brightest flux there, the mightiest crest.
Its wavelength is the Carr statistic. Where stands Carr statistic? 6614.0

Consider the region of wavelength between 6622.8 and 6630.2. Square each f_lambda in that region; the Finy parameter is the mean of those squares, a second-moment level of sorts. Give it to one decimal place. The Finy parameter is 79.2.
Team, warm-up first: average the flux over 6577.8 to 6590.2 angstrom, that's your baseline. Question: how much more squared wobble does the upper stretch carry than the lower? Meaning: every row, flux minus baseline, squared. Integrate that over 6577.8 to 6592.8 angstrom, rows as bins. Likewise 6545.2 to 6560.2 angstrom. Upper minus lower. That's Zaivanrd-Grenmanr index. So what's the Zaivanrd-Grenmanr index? -6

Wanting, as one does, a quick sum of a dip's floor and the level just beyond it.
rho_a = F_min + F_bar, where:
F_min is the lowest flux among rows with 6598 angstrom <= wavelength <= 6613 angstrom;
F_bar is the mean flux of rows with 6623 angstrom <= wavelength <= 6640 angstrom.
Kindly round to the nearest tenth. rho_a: 17.2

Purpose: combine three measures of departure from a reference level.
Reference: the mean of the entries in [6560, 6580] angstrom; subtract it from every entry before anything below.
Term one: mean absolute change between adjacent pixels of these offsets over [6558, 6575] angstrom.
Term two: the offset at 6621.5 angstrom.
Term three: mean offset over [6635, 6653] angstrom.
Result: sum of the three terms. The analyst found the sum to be 1.0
